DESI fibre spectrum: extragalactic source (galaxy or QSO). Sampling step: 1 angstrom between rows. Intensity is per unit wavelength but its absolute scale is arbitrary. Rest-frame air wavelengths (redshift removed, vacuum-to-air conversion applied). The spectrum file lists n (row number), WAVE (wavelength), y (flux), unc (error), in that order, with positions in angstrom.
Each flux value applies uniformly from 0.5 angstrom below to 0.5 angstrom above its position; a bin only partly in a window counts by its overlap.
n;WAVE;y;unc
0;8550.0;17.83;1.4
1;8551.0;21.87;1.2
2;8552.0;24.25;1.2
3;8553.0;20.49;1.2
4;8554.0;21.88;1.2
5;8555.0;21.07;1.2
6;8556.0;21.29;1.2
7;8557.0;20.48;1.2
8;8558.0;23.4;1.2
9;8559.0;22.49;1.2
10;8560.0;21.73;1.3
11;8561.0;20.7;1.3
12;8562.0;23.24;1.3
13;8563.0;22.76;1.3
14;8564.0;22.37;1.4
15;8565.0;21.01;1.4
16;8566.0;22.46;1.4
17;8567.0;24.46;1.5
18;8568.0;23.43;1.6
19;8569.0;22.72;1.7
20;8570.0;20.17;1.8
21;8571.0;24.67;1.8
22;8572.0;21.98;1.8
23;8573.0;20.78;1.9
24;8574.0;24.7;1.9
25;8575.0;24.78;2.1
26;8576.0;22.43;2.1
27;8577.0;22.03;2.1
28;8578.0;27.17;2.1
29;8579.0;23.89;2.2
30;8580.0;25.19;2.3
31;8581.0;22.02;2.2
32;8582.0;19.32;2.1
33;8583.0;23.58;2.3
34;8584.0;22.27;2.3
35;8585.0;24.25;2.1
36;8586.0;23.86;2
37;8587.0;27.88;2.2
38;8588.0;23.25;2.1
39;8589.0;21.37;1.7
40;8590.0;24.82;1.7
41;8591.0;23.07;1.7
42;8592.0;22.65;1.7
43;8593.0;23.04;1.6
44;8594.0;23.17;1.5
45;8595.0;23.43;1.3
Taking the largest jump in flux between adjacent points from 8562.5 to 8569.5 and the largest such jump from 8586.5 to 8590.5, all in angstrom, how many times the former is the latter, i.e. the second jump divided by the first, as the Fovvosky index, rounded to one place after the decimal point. 2.3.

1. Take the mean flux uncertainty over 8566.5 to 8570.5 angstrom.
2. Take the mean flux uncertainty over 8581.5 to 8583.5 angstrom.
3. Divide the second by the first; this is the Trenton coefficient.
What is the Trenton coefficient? 1.3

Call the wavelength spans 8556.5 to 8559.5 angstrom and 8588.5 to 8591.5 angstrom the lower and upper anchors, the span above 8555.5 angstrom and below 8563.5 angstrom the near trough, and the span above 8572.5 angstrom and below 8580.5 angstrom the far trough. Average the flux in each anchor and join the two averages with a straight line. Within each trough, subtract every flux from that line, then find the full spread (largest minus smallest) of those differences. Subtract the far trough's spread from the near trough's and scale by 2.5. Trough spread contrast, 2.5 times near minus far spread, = -8.4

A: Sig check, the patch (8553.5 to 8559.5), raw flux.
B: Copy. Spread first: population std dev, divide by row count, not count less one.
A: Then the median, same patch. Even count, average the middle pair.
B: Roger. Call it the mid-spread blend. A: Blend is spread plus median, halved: 11.3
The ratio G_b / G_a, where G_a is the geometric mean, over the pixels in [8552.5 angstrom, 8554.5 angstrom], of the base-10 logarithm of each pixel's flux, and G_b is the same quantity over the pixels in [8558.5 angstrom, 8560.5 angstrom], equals 1.01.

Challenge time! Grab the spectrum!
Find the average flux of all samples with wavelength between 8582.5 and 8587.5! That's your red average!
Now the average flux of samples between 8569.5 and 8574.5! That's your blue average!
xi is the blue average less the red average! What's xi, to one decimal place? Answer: -1.9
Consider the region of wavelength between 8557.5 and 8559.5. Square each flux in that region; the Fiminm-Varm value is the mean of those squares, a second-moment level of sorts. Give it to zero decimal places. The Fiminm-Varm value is 527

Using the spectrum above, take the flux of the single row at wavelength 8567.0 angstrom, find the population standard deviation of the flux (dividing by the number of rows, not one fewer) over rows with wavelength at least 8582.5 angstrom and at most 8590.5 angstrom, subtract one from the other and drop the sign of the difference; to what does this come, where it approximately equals 22.6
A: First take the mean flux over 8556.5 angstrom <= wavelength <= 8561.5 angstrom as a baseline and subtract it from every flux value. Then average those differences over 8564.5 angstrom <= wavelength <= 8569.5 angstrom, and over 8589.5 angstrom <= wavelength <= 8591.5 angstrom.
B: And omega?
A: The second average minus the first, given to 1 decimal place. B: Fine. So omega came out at 1.1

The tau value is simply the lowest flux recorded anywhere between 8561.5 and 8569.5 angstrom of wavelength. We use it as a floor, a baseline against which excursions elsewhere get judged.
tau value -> 21.01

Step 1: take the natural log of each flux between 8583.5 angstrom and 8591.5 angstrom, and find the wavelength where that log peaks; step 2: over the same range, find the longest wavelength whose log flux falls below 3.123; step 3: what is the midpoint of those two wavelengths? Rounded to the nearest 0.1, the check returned 8588.0 angstrom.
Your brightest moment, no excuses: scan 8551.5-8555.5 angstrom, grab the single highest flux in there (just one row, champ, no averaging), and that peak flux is 24.25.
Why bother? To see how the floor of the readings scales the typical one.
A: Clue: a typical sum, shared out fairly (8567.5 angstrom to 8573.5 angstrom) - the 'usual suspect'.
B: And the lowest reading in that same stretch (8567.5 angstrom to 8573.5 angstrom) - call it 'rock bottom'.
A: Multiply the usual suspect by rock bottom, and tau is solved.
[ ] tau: 450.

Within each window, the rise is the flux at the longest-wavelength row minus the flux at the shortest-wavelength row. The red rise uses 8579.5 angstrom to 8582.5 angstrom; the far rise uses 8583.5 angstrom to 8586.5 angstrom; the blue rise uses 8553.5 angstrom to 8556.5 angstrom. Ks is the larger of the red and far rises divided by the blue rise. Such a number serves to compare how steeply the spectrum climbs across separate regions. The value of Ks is -2.7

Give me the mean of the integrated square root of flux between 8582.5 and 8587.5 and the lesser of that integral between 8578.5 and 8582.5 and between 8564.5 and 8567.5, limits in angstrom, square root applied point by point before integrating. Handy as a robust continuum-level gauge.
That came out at 19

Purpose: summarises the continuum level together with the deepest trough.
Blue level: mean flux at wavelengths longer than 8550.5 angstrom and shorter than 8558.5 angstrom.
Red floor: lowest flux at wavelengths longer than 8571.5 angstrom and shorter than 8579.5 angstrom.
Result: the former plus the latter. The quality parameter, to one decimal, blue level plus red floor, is 42.6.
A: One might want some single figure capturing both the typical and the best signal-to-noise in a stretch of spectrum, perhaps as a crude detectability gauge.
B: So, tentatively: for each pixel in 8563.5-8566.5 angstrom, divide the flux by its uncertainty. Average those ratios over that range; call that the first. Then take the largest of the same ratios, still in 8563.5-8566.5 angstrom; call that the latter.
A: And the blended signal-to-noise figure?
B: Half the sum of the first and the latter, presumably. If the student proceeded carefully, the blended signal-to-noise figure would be 16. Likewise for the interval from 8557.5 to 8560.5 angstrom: 19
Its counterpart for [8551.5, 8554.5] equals 19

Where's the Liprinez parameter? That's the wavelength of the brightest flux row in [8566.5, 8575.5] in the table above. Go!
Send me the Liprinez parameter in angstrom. 8575.0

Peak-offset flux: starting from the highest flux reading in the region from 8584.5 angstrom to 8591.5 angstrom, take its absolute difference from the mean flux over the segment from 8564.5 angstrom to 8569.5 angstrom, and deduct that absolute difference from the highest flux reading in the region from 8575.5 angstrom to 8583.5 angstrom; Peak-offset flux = 22.1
